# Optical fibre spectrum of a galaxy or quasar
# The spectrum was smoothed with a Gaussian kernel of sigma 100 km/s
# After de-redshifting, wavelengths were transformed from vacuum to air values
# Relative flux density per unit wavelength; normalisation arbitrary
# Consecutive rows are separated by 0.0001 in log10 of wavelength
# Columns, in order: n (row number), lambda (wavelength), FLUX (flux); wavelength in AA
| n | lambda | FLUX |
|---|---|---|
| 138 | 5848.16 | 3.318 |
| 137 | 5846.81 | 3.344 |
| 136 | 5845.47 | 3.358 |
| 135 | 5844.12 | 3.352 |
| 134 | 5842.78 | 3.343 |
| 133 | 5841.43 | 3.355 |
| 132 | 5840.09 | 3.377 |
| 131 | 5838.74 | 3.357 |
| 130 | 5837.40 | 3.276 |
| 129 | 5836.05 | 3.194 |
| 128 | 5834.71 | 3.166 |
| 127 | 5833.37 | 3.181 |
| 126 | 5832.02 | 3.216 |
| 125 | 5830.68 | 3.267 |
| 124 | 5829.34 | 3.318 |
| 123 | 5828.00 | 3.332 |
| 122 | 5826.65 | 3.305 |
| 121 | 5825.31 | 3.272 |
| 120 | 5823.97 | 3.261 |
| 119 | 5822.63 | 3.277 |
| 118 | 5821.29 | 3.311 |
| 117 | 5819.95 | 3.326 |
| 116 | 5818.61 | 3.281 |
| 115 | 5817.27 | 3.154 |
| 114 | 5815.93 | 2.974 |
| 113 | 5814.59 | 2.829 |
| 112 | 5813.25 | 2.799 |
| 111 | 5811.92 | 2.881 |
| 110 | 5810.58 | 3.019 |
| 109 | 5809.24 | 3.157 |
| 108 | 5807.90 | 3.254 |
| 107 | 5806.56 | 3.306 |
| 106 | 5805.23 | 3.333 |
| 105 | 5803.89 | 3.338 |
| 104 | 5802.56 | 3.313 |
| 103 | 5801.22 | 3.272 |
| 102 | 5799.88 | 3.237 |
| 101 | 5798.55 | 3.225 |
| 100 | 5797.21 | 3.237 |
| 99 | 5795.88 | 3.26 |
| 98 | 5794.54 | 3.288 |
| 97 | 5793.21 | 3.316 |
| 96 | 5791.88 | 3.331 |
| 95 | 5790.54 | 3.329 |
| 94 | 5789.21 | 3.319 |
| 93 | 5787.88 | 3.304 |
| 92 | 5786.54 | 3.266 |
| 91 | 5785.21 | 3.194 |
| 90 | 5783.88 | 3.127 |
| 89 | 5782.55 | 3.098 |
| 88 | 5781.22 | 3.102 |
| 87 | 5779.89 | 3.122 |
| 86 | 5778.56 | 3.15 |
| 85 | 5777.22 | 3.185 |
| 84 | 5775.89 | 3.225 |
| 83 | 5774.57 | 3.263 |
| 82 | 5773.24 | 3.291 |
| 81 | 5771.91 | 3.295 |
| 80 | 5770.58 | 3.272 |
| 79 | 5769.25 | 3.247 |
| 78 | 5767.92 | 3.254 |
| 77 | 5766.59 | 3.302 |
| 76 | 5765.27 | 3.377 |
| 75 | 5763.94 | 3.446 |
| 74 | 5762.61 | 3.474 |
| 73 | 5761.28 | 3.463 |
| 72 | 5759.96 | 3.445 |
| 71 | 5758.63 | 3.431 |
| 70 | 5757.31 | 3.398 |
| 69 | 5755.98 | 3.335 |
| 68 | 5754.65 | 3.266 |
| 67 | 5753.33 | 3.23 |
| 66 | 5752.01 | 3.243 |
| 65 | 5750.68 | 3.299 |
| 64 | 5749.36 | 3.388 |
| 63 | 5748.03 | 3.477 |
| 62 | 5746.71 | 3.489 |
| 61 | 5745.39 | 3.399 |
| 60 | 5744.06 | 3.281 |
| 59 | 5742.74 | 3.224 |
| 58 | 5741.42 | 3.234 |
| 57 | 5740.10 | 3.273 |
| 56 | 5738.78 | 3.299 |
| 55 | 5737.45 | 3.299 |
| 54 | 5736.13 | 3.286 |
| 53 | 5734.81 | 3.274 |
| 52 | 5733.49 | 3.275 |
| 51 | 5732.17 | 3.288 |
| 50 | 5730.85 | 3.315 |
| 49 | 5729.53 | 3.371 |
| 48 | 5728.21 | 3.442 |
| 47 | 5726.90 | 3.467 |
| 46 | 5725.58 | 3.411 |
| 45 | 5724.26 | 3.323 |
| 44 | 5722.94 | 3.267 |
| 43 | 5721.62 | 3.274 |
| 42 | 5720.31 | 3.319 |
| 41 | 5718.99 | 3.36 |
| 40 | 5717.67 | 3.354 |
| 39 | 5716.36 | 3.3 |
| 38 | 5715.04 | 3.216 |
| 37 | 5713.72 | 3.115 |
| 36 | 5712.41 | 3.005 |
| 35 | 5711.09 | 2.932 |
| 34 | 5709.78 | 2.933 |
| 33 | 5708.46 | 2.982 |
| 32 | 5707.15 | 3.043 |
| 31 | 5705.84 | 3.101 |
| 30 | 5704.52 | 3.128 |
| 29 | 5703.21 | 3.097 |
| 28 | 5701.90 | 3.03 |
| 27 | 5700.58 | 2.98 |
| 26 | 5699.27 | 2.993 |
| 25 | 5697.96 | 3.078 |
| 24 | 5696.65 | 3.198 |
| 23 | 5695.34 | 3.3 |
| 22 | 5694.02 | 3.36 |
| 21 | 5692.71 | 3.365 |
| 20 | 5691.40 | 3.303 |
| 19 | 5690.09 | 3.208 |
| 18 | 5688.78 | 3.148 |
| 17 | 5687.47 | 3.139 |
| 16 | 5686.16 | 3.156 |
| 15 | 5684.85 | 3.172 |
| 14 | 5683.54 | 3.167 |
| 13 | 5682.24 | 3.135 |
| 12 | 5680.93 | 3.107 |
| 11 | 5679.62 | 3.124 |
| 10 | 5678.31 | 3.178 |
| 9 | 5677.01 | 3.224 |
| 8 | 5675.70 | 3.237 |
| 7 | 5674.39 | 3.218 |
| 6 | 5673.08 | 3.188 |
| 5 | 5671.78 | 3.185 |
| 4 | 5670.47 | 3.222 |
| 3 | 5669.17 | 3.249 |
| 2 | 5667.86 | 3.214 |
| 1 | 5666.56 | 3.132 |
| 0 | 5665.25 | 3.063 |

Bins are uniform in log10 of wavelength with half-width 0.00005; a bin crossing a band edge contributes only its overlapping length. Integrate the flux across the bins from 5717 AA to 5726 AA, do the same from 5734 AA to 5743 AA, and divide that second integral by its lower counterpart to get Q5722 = 0.98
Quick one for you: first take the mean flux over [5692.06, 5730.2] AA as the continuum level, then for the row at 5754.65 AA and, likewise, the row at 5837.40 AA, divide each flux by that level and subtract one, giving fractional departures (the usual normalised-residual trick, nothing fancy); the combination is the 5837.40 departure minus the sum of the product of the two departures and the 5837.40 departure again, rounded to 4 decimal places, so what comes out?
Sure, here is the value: -0.0005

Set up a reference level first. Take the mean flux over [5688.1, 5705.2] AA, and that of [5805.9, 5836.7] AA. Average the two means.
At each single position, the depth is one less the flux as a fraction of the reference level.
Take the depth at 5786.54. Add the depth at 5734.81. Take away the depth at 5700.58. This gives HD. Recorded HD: -0.12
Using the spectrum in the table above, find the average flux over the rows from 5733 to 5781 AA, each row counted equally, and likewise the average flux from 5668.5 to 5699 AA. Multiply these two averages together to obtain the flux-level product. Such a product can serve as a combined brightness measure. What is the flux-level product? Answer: 10.6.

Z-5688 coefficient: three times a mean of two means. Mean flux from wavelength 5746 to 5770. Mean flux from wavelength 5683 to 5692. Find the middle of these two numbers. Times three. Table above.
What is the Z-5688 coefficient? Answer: 9.82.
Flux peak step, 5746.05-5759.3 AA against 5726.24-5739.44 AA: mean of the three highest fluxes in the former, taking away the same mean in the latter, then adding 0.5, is 0.54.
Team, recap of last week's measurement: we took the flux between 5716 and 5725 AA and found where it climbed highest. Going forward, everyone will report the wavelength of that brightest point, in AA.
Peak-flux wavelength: 5718.99 AA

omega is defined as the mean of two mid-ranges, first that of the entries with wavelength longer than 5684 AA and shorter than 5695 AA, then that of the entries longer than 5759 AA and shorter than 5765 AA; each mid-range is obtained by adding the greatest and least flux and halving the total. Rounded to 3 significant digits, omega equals 3.36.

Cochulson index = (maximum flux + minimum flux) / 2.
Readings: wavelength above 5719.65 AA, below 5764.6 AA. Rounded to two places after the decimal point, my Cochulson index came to 3.36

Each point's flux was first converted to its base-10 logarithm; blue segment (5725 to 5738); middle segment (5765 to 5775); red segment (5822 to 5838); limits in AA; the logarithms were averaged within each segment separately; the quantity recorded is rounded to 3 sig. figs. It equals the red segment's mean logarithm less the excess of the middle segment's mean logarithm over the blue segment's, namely 0.520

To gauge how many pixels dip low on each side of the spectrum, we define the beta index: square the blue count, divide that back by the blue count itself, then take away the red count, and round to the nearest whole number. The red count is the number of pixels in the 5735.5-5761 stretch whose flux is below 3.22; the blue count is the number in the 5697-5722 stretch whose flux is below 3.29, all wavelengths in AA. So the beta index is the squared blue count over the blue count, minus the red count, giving 15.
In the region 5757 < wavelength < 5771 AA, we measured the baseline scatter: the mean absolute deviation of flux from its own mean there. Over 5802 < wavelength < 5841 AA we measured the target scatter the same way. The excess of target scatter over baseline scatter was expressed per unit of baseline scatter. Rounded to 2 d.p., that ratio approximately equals 0.57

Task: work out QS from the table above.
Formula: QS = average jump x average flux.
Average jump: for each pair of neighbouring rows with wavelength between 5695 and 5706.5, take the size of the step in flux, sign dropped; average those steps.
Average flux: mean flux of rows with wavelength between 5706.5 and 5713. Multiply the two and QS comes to 0.18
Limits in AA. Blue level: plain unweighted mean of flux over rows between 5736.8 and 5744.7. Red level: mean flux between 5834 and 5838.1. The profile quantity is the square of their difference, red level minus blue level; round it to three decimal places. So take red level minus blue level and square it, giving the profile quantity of 0.003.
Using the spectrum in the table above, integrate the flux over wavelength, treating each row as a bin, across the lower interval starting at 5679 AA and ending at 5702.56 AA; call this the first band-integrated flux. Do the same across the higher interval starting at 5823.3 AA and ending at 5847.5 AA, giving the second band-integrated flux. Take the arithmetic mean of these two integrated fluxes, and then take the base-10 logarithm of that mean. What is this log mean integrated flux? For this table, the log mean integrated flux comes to 1.89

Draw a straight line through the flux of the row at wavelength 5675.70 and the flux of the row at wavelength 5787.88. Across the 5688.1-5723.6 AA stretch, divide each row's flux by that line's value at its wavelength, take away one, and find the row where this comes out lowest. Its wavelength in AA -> 5711.09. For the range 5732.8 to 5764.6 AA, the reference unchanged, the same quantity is 5753.33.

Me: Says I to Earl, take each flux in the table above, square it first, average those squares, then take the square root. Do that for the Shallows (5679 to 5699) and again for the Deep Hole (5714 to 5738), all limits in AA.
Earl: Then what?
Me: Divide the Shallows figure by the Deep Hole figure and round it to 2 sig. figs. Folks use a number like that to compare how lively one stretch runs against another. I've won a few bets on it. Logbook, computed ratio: 0.96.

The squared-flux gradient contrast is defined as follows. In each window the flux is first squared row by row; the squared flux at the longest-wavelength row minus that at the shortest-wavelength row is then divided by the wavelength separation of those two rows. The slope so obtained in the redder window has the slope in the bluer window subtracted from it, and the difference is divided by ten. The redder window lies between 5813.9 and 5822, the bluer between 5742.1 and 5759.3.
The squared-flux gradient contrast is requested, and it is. 0.036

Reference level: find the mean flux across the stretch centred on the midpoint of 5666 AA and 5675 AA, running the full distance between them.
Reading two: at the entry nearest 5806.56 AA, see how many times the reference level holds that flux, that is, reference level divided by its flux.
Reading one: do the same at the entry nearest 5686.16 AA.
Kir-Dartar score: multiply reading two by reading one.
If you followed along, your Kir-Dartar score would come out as 0.98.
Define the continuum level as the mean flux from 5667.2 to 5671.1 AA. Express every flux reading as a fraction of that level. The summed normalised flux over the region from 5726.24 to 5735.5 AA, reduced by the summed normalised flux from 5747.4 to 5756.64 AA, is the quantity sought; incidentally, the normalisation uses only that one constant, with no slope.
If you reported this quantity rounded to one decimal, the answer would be 0.1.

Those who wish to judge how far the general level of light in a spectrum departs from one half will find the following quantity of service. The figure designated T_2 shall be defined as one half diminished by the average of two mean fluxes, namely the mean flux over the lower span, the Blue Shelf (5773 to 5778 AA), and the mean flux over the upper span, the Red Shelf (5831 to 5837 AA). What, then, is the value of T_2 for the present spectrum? -2.72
